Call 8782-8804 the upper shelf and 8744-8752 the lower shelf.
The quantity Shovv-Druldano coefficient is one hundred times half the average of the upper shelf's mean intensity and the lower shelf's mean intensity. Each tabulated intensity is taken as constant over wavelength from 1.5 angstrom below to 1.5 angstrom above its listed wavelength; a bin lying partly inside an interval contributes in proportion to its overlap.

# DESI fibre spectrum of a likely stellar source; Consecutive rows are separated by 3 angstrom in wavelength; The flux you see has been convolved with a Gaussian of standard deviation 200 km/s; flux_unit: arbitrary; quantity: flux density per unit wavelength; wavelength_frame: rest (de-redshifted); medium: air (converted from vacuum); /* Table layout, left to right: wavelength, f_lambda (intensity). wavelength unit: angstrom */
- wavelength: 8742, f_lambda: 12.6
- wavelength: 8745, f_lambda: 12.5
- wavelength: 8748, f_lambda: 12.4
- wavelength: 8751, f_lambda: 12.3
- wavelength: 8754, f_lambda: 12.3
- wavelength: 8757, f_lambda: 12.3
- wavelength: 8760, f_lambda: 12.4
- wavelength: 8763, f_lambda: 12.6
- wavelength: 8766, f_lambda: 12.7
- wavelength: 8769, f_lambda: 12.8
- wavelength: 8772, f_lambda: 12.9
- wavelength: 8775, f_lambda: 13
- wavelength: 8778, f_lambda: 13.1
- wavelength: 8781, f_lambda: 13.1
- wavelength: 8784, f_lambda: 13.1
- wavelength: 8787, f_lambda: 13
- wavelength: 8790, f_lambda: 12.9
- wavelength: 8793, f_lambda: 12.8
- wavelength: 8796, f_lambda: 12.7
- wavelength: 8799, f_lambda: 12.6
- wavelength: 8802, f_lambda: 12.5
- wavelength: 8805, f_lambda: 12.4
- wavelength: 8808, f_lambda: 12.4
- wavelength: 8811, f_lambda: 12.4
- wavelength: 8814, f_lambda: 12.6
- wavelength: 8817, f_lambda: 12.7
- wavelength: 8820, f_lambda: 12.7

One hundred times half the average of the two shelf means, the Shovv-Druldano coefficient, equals 630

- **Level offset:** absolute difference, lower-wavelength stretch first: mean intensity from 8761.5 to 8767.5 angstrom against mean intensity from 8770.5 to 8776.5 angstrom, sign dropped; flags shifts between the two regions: 0.30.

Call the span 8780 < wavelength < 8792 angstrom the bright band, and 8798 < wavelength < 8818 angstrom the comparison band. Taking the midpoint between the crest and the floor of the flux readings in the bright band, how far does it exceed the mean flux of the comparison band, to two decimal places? 0.49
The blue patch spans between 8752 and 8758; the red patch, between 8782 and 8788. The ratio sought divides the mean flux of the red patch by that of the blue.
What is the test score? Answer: 1.06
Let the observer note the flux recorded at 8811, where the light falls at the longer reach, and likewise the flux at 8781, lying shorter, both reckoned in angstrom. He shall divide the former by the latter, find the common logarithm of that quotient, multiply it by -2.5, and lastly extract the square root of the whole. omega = 0.24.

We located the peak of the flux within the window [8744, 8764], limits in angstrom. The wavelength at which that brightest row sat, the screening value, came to 8763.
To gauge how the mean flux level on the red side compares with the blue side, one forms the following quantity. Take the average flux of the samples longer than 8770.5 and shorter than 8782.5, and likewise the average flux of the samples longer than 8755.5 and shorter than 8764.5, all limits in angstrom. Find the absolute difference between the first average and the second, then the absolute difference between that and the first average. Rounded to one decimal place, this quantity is 12.4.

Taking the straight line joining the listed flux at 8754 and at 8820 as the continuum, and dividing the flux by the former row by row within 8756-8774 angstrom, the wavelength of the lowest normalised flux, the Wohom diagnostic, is 8757 angstrom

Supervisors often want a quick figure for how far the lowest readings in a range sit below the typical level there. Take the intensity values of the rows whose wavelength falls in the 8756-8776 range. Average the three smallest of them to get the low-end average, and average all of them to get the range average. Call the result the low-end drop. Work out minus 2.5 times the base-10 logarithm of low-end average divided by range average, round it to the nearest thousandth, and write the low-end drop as 0.021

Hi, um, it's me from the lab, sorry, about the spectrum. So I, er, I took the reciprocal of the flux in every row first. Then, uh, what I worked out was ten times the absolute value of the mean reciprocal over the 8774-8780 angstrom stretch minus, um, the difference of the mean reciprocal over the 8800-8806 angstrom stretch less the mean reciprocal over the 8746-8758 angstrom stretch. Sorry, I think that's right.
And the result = 0.774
